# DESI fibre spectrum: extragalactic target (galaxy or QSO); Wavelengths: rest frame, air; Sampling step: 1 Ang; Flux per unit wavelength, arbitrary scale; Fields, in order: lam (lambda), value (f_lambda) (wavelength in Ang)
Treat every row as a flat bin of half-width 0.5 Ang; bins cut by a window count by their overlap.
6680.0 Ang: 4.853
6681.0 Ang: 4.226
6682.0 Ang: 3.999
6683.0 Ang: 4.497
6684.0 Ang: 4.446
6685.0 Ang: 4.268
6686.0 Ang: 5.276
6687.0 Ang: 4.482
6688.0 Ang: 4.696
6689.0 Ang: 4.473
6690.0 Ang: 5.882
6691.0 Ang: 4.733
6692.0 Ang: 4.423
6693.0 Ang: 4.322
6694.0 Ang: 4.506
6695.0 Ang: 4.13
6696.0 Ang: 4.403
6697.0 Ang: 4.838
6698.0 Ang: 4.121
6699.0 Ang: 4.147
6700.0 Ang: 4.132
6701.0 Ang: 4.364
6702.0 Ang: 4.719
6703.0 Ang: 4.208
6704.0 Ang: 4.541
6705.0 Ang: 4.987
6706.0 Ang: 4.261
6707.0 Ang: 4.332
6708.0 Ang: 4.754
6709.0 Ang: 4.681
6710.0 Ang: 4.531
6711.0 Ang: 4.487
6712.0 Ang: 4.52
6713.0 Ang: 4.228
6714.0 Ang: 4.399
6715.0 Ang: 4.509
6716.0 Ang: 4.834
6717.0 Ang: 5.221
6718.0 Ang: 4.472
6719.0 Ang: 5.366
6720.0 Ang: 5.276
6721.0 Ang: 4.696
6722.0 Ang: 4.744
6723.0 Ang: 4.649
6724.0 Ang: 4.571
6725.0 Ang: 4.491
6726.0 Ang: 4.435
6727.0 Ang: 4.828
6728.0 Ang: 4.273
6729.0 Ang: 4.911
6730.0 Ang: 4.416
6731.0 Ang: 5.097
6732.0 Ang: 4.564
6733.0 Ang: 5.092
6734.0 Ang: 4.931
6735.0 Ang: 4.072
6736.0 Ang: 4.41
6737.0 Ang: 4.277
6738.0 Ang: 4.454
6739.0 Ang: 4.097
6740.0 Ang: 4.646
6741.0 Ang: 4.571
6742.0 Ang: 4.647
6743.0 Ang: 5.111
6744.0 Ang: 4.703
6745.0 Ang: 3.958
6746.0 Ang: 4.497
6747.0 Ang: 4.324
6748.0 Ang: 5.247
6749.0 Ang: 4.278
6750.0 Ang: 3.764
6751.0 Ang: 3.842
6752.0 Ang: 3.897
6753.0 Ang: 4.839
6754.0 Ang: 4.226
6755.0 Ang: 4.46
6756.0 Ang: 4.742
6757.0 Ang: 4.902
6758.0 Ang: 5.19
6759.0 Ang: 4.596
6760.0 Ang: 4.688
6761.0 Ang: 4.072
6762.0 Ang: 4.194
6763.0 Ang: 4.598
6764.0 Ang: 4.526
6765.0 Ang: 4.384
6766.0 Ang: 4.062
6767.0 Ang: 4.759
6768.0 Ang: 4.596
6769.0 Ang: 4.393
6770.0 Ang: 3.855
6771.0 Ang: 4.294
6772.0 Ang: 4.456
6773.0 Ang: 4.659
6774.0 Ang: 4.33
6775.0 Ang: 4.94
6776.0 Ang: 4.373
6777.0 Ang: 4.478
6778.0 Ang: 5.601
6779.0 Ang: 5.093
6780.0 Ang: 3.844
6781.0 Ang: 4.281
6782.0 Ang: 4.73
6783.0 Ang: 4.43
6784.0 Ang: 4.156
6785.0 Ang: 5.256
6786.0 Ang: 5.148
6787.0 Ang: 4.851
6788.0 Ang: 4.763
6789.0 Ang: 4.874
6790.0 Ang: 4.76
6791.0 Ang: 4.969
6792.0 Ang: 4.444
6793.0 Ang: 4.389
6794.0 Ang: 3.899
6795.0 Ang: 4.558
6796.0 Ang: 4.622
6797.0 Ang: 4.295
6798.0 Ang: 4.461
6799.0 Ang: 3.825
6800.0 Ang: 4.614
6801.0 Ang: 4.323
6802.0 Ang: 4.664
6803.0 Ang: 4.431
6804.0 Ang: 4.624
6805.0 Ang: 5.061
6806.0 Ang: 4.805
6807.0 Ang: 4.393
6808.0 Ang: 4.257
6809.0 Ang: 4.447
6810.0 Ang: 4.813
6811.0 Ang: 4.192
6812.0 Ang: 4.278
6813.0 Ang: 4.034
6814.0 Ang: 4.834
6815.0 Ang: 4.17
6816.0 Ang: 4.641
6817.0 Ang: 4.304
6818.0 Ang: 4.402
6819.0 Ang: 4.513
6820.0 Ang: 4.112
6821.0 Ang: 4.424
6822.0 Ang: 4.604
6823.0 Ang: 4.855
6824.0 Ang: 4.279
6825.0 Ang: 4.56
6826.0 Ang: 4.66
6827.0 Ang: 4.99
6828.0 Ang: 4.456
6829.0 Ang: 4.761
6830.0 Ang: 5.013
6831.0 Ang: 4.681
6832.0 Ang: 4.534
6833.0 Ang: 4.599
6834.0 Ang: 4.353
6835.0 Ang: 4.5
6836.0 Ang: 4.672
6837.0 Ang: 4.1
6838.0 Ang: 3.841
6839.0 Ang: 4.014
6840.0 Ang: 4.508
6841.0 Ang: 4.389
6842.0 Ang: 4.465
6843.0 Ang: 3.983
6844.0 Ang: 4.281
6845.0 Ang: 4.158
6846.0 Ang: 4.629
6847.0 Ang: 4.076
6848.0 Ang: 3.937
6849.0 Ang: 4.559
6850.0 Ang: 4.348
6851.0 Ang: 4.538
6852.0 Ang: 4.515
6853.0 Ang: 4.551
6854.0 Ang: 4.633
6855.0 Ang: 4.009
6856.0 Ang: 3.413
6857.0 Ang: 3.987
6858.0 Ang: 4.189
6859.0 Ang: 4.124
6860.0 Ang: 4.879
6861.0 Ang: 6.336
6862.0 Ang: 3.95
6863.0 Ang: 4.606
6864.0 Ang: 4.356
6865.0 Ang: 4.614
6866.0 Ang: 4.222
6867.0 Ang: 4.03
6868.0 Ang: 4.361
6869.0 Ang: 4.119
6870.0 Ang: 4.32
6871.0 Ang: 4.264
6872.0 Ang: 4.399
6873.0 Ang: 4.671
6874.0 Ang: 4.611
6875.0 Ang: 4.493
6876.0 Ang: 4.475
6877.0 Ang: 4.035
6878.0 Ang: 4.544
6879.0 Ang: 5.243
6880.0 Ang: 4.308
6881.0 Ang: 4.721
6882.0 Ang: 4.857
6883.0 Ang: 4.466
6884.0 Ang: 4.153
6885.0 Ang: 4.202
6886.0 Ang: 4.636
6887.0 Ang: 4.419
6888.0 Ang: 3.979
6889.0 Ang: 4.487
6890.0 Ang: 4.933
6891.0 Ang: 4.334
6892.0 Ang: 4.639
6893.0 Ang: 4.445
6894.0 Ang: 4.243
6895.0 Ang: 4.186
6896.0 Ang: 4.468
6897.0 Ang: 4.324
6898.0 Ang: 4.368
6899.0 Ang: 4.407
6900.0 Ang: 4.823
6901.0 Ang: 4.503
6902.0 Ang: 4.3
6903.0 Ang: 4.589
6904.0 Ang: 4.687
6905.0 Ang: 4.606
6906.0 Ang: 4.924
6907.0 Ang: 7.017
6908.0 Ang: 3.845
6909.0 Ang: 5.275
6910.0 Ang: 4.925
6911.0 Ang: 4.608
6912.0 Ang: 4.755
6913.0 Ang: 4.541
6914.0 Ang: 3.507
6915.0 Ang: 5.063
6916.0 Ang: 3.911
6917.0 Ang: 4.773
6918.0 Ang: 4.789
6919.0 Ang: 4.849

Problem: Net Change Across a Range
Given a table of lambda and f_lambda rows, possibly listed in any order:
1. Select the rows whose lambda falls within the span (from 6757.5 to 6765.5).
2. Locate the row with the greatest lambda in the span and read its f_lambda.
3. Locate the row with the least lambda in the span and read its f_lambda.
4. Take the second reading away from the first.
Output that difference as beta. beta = -0.81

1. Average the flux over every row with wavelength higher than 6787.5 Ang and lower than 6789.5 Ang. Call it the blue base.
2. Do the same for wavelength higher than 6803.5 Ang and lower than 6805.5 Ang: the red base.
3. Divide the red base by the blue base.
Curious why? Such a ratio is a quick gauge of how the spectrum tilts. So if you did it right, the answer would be 1.005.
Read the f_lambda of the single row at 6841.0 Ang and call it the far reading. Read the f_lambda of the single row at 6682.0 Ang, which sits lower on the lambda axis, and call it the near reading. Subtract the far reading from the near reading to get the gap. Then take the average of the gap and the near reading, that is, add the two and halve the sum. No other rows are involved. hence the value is 1.8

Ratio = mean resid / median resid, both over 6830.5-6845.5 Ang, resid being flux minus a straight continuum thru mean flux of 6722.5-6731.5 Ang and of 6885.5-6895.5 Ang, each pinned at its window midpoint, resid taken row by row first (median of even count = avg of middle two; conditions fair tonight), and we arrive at 1.5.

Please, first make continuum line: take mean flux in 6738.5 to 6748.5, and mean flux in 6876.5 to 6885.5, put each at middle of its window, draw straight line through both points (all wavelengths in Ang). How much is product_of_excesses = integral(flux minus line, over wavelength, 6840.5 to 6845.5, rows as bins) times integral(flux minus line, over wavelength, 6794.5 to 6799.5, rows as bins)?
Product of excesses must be 1.3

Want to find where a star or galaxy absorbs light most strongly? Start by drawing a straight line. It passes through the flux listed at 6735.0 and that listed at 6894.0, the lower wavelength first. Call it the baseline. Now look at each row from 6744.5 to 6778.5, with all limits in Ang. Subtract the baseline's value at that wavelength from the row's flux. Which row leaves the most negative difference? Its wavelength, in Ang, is 6750.0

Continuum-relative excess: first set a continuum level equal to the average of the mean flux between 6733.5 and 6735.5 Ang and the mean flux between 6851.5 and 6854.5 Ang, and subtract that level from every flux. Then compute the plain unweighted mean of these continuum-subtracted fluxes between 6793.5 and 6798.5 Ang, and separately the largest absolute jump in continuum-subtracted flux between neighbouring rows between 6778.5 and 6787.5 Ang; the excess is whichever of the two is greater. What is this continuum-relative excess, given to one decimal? 1.2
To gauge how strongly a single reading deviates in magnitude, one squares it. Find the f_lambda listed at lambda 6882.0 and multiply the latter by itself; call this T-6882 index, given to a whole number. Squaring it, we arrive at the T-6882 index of 24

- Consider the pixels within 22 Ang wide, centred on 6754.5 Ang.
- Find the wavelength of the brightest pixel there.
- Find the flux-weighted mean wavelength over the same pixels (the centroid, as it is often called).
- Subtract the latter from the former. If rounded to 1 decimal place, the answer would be -6.6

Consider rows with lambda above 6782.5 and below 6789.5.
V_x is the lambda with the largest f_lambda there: 6785.0 Ang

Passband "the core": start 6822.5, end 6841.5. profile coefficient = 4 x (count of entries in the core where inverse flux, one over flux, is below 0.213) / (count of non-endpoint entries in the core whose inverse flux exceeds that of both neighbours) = 3.2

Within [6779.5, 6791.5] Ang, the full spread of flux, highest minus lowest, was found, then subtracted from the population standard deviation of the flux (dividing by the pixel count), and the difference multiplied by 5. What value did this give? -5.1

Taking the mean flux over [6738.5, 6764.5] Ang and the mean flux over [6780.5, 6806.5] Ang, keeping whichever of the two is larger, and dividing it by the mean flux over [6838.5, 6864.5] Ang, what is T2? 1.05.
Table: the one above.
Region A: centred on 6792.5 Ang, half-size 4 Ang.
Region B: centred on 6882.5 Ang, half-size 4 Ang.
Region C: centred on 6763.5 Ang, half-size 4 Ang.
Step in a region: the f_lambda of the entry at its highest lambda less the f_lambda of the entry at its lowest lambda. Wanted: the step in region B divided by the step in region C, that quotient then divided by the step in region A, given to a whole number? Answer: 34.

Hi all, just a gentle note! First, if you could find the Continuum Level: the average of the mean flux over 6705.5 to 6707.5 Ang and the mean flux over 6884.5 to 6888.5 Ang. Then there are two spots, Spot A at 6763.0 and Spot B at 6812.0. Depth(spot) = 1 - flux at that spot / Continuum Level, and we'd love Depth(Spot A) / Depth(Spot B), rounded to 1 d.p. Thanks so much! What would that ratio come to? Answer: -11.9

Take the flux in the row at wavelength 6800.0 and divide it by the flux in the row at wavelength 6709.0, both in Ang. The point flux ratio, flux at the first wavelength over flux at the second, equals 0.99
